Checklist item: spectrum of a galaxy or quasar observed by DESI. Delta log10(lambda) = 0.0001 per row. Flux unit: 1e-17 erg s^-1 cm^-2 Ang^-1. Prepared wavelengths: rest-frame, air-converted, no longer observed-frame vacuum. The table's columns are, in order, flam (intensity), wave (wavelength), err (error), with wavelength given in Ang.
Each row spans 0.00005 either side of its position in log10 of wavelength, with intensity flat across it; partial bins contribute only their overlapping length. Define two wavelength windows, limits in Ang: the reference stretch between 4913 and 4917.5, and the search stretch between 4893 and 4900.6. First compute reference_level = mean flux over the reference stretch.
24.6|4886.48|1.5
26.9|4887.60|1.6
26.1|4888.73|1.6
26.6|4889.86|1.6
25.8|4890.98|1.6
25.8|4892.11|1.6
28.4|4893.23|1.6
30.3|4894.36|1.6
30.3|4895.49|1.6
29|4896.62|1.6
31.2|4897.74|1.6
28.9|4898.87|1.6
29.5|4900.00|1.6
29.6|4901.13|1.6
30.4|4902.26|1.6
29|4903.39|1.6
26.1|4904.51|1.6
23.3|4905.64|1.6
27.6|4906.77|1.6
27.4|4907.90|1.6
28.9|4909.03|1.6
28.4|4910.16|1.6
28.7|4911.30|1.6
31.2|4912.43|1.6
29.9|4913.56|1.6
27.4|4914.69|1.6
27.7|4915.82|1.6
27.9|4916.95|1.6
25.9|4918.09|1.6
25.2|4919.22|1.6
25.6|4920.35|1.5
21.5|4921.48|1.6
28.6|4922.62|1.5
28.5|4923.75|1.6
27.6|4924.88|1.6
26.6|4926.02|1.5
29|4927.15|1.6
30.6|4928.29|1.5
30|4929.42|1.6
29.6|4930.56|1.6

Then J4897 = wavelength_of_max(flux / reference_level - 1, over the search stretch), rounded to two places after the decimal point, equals 4897.74 Ang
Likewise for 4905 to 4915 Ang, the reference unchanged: 4912.43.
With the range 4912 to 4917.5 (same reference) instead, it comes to 4912.43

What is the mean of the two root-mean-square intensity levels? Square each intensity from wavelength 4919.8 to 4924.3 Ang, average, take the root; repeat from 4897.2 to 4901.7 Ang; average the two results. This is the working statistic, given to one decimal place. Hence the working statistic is 28.0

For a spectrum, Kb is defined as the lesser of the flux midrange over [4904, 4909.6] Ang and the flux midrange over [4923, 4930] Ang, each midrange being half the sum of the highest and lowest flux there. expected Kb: 26.1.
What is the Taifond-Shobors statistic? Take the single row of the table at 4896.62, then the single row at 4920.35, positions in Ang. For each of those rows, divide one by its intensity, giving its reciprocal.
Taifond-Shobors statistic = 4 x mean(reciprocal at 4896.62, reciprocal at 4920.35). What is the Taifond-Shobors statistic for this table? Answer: 0.147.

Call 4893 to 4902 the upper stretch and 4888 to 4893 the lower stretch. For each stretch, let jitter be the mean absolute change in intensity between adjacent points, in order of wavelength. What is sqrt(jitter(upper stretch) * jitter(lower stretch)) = 0.72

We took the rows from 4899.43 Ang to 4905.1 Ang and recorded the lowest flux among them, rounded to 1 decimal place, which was 26.1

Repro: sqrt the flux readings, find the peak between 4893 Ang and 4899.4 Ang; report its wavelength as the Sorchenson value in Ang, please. 4897.74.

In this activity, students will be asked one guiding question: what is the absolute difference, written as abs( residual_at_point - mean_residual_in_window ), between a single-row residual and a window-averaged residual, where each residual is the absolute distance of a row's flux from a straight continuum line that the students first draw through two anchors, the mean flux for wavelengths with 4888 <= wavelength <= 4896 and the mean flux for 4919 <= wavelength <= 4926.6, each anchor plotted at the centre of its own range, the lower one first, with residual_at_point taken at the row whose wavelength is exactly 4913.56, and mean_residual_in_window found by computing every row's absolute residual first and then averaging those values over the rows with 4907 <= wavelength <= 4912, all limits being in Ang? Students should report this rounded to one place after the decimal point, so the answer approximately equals 1.7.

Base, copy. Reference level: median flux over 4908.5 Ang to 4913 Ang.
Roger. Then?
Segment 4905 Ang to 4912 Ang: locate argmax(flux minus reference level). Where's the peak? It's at 4909.03 Ang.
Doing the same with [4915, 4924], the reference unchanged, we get 4922.62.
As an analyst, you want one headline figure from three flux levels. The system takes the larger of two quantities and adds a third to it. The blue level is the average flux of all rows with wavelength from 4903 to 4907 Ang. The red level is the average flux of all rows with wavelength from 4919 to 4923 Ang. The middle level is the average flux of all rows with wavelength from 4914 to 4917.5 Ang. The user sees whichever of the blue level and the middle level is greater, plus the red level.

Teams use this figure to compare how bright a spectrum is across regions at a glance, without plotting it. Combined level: 52.9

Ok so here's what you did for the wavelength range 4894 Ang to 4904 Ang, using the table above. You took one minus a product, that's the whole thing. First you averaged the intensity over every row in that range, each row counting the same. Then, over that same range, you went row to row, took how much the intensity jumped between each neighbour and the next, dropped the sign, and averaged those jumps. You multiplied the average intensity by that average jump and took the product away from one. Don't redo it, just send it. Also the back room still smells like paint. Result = -31.4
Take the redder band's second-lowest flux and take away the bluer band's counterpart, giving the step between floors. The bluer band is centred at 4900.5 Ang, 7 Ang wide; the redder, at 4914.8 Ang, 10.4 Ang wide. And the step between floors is -3.1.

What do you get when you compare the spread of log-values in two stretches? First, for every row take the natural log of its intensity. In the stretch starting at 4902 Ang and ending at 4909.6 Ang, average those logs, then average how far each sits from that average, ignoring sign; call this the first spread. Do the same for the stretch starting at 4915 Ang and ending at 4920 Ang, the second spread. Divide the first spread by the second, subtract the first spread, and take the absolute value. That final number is 1.39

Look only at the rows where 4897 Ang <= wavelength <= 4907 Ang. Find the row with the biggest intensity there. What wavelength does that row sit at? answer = 4897.74 Ang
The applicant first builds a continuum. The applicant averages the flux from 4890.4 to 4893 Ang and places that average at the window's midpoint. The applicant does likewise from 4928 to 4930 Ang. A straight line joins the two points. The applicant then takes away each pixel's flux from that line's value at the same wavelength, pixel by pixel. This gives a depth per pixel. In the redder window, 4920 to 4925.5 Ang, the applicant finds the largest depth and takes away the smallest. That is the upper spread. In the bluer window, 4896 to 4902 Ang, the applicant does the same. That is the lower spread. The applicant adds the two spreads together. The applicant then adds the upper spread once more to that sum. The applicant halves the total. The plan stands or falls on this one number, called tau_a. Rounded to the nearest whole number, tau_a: 8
